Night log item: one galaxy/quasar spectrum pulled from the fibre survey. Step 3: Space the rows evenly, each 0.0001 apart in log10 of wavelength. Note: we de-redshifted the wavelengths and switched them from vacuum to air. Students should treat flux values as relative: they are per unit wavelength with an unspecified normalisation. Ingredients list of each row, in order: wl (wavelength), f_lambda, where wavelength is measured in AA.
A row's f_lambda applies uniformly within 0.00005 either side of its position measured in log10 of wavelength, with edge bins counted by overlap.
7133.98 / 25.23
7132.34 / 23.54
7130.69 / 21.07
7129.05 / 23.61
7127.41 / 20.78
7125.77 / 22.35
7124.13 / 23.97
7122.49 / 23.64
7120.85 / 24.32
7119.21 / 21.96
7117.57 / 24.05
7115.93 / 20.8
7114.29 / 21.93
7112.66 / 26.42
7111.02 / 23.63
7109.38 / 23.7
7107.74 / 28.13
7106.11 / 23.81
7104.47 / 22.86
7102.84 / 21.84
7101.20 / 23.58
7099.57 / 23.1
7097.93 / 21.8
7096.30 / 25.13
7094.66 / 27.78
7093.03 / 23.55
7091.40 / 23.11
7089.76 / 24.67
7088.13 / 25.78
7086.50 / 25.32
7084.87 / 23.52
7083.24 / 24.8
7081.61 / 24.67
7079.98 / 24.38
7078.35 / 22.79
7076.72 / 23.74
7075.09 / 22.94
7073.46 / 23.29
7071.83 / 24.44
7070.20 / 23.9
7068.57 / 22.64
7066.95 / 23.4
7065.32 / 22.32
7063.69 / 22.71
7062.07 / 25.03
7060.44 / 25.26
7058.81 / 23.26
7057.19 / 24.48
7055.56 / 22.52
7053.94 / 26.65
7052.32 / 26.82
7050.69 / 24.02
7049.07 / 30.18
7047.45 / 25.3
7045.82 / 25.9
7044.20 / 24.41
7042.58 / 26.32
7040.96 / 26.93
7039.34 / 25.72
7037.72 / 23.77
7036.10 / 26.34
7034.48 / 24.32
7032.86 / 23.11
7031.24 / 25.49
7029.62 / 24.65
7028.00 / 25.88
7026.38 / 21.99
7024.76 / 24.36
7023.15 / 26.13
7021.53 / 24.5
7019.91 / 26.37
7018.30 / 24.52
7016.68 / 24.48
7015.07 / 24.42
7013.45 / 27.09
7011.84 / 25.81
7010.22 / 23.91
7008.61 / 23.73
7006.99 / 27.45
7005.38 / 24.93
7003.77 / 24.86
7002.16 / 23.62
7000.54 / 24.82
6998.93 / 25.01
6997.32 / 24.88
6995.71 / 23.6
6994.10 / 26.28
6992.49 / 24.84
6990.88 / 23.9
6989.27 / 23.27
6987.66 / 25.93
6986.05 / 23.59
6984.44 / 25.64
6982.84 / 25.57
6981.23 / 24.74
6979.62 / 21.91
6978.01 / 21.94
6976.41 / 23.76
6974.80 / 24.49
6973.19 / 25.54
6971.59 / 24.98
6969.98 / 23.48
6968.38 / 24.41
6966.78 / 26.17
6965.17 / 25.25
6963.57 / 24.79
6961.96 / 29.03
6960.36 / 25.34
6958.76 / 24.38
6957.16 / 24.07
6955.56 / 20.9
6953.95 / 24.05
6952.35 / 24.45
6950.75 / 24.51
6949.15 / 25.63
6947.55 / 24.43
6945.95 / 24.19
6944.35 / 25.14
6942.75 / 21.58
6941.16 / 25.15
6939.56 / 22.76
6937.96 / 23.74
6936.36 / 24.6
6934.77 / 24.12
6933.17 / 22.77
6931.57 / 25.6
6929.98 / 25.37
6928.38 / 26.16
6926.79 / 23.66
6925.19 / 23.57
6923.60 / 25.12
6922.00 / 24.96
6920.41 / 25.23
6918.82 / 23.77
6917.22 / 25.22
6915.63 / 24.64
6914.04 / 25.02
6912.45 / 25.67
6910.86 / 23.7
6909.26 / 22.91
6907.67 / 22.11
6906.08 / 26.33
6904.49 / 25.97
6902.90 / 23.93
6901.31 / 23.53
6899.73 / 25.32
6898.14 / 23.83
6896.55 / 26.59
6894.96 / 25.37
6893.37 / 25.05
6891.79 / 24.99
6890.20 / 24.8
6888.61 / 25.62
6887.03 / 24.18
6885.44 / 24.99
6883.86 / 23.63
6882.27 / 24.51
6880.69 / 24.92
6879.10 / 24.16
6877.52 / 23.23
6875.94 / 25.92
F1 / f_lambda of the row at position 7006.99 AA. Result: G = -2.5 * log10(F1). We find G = -3.60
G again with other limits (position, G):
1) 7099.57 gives -3.41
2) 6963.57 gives -3.49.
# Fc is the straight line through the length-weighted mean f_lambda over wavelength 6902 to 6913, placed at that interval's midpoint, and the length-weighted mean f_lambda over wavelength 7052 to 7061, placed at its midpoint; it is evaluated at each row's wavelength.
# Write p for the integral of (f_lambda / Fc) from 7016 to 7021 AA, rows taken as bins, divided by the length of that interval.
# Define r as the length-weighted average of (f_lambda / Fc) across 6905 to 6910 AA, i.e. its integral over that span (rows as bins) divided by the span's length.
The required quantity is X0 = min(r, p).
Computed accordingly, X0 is 0.984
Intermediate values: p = 1.02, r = 0.98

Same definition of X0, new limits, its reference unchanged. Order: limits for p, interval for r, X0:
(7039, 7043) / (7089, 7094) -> 0.963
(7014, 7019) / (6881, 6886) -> 0.999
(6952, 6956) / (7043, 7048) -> 0.947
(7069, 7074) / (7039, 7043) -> 0.961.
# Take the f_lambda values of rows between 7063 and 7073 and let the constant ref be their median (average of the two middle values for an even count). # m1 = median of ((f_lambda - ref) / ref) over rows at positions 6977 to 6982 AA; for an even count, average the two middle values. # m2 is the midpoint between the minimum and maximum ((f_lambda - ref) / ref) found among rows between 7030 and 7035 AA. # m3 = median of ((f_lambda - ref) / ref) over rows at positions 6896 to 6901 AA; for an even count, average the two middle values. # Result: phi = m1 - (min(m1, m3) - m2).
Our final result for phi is 0.054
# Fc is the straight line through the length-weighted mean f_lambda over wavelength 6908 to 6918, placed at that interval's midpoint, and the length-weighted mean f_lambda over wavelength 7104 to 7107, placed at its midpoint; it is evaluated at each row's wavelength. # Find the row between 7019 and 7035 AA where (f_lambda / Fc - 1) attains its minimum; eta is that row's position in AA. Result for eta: 7026.38 AA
